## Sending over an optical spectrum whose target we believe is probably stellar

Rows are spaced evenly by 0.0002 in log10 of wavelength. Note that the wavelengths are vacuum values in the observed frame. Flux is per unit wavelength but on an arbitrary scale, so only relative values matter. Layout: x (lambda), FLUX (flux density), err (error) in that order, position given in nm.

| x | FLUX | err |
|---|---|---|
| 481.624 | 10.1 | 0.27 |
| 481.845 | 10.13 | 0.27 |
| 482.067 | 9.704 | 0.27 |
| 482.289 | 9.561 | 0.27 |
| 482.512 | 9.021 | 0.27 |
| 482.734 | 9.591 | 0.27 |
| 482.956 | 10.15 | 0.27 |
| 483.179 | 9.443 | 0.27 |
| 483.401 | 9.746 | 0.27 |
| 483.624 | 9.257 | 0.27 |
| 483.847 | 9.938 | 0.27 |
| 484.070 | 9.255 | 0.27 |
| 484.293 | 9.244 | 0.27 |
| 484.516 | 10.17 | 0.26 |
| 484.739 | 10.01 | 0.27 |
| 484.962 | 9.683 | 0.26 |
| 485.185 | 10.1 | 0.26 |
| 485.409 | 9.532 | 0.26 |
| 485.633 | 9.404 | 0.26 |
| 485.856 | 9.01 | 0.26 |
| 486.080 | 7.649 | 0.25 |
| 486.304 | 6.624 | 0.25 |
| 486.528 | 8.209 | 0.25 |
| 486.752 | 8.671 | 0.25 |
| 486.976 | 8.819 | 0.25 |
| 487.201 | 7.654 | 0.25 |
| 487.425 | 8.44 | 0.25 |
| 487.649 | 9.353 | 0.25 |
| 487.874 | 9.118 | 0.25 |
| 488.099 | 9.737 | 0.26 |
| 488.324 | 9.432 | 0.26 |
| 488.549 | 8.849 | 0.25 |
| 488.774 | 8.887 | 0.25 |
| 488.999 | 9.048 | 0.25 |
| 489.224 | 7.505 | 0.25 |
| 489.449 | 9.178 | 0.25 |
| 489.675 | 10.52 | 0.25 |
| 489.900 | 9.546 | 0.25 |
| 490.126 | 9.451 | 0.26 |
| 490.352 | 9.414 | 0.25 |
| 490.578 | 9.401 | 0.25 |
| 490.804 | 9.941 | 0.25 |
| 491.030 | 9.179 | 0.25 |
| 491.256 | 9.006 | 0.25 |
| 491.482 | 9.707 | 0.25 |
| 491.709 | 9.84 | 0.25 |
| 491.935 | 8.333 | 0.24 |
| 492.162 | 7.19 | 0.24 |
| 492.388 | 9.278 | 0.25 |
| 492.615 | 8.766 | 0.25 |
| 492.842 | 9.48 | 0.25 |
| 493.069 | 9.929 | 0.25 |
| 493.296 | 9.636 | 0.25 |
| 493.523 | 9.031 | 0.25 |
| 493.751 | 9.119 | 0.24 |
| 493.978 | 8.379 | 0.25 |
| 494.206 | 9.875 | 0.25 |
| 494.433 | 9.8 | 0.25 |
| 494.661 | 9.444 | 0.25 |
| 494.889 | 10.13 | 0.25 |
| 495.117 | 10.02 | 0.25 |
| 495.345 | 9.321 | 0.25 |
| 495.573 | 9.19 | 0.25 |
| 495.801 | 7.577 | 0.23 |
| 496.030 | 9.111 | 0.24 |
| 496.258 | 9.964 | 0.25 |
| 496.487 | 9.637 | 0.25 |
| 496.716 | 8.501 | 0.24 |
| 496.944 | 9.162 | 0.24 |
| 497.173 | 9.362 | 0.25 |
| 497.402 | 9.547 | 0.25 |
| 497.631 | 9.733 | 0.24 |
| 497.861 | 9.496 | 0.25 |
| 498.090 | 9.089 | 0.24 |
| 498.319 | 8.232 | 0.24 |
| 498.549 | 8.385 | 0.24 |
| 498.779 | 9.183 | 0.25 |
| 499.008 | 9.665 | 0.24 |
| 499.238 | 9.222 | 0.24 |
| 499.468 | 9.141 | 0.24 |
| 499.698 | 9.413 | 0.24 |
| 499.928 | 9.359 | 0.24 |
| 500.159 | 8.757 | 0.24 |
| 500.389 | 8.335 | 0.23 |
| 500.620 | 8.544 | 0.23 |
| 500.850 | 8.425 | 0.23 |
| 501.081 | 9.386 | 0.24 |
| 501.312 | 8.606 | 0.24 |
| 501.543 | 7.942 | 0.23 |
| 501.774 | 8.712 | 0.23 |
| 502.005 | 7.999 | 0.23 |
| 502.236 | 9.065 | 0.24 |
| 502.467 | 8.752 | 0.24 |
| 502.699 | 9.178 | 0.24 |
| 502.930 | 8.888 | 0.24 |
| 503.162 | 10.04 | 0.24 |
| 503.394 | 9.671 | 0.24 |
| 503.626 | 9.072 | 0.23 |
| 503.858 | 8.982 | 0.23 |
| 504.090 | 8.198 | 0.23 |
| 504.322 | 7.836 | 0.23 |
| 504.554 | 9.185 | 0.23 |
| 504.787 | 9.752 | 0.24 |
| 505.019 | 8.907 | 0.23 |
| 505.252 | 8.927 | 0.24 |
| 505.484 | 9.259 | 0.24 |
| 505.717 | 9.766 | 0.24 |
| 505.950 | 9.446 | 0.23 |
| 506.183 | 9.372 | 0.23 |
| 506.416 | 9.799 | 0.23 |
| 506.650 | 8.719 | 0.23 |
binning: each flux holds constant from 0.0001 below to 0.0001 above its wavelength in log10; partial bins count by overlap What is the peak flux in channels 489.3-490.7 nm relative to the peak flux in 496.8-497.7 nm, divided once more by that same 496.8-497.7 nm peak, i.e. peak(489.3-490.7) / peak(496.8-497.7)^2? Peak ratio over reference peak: 0.1111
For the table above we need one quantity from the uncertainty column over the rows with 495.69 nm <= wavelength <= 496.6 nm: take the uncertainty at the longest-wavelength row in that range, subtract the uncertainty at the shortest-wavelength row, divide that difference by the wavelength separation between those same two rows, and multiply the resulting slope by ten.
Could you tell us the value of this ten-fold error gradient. 0.29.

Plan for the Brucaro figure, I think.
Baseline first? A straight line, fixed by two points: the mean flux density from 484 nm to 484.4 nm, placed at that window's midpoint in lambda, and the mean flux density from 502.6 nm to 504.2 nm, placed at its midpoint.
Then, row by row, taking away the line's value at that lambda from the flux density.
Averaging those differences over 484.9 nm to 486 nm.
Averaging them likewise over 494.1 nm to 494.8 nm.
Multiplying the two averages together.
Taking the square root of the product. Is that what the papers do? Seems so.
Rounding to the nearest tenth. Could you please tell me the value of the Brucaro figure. 0.4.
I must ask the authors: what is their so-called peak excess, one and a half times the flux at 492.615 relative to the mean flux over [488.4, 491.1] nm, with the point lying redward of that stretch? 1.42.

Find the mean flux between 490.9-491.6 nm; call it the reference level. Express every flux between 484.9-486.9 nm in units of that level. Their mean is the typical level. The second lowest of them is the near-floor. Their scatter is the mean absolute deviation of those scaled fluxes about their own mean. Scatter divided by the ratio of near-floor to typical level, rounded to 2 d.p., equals 0.11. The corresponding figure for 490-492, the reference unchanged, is 0.04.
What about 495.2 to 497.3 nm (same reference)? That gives 0.05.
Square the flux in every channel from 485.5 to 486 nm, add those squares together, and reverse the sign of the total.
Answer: -170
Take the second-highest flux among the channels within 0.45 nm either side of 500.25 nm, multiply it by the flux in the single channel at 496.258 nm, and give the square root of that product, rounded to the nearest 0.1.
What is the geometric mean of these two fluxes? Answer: 9.3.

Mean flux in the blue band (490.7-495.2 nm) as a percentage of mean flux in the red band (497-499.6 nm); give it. 101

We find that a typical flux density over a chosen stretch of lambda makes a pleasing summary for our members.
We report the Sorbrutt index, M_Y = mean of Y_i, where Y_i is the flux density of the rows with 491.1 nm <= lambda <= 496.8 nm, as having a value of 9.21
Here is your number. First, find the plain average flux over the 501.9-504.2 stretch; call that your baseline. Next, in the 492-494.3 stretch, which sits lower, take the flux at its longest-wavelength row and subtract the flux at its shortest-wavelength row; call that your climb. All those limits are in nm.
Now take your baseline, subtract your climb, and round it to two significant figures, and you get 6.3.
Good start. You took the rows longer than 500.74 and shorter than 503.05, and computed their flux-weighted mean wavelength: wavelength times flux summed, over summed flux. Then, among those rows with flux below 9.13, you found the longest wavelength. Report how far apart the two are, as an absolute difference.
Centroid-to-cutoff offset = 1.03 nm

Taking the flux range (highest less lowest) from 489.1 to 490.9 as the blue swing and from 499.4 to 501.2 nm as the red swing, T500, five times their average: 10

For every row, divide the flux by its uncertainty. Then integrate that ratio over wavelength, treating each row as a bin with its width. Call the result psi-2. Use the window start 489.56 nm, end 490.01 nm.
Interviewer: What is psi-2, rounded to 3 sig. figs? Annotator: 18.1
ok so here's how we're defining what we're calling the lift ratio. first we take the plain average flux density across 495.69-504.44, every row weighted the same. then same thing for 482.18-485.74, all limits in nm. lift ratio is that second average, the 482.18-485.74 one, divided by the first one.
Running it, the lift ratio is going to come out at 1.076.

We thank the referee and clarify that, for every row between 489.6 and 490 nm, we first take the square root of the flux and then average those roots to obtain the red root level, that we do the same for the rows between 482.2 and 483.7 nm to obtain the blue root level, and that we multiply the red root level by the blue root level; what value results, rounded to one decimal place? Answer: 9.8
